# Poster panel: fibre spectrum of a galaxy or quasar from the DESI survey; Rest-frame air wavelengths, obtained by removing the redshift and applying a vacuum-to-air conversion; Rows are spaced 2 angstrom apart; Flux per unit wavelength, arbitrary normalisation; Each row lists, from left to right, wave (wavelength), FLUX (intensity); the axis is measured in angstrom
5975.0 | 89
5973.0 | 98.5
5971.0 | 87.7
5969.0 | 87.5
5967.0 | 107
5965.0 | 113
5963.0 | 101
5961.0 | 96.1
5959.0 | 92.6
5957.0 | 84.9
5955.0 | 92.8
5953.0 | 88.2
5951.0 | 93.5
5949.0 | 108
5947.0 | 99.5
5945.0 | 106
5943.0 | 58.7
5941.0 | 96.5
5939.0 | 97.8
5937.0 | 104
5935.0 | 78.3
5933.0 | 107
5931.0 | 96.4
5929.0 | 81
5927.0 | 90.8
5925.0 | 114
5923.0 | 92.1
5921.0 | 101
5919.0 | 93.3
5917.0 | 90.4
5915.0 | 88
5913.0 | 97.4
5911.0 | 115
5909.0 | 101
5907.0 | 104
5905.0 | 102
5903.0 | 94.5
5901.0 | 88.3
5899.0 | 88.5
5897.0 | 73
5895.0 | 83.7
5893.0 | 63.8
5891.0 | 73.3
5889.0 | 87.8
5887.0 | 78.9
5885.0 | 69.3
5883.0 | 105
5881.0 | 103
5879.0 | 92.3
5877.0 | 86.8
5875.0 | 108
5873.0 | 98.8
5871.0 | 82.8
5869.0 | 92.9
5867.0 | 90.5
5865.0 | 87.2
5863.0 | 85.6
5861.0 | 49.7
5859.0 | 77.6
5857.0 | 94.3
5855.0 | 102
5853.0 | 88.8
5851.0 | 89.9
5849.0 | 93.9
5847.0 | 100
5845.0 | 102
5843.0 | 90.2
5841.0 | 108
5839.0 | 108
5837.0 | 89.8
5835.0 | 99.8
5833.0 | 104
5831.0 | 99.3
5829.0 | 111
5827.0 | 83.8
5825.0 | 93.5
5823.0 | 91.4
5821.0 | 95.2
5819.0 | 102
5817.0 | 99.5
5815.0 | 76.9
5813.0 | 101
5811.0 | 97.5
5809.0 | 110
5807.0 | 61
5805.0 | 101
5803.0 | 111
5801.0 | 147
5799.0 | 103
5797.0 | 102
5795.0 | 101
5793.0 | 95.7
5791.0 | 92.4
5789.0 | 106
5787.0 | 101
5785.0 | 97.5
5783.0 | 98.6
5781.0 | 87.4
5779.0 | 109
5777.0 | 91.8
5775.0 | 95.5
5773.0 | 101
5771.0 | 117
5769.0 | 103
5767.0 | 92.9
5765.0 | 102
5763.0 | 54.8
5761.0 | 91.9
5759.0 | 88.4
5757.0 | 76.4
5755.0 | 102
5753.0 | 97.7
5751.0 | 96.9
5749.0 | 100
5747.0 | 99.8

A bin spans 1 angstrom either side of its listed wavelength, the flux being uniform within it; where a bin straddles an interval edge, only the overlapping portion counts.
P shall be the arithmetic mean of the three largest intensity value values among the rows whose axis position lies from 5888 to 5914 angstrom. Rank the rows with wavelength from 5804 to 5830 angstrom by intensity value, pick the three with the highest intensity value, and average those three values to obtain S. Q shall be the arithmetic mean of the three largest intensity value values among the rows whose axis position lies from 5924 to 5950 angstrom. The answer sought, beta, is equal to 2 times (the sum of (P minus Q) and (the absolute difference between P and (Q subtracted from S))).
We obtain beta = 213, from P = 107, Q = 109.7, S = 108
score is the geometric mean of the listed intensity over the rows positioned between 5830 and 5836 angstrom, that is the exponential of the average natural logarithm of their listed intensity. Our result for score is 101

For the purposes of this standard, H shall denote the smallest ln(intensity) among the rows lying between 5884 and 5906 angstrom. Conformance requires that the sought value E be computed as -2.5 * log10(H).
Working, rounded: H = 4.2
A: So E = -1.55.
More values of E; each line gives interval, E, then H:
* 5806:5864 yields -1.48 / 3.9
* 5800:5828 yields -1.53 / 4.1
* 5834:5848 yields -1.63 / 4.5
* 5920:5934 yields -1.61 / 4.4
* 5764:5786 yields -1.63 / 4.5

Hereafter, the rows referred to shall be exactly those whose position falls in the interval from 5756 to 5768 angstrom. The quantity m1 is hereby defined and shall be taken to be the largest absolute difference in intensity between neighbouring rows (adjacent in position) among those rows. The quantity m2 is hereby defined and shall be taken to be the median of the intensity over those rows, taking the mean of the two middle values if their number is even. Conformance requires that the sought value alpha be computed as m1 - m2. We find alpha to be -43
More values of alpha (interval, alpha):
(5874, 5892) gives -52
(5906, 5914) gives -85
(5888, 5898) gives -53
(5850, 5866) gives -52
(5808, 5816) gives -75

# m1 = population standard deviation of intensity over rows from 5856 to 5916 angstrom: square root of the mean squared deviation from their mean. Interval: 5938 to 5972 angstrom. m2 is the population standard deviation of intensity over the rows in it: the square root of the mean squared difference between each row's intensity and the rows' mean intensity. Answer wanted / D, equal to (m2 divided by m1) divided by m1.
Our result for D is 0.063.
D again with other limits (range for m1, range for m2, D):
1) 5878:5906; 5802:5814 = 0.107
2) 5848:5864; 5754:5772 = 0.076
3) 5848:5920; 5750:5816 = 0.095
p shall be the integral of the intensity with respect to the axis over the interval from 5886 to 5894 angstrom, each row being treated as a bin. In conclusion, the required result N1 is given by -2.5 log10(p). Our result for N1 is -6.96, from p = 608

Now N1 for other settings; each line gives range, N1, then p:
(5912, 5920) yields -7.17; 738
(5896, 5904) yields -7.09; 689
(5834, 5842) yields -7.27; 811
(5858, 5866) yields -6.95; 600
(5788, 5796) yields -7.24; 790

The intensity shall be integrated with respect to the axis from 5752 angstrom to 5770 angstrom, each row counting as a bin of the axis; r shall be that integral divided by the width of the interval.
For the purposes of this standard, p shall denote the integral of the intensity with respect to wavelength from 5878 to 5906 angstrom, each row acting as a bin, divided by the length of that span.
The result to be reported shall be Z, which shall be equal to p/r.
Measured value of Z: 0.96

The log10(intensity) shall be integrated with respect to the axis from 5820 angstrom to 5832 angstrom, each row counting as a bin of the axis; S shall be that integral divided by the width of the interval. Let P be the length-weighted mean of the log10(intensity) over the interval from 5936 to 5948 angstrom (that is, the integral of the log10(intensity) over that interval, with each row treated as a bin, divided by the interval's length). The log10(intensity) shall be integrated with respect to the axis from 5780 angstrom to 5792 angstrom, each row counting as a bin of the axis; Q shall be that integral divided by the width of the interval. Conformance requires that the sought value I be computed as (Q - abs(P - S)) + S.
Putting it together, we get 3.95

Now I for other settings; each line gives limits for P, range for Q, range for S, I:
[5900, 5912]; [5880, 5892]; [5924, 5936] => 3.87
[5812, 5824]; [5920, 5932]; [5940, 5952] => 3.93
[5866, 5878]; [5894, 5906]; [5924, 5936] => 3.91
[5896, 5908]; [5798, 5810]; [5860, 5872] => 3.85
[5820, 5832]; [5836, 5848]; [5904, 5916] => 3.98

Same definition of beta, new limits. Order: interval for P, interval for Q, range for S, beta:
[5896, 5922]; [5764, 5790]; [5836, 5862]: 216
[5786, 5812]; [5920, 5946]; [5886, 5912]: 277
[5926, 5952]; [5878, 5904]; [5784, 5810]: 183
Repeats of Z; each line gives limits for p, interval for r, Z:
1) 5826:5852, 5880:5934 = 1.07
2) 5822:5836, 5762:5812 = 0.98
